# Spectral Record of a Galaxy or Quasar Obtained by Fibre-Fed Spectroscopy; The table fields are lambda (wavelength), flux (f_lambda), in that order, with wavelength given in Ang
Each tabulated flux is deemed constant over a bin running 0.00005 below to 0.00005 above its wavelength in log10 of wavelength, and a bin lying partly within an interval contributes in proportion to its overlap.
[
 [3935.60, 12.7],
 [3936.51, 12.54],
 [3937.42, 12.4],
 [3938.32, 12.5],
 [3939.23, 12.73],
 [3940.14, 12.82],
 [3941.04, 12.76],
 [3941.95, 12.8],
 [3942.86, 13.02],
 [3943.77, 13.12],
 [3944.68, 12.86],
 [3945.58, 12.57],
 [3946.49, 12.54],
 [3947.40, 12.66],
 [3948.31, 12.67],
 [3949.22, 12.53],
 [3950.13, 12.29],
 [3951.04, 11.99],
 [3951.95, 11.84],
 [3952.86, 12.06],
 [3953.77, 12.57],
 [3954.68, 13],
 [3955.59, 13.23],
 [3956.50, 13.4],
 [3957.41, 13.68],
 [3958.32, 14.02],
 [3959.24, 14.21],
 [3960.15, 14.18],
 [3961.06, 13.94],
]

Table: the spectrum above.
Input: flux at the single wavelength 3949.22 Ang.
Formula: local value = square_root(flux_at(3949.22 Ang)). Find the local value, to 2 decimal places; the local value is 3.54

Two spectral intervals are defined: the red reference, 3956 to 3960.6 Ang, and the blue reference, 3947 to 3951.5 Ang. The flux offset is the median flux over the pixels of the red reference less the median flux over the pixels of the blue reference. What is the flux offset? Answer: 1.5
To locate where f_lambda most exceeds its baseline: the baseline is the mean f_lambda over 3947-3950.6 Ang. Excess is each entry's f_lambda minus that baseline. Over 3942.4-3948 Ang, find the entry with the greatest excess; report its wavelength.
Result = 3943.77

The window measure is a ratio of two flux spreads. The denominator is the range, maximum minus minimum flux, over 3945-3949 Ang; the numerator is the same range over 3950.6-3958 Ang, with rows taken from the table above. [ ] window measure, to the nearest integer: 14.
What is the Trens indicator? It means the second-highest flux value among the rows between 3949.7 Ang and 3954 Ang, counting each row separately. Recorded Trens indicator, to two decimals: 12.29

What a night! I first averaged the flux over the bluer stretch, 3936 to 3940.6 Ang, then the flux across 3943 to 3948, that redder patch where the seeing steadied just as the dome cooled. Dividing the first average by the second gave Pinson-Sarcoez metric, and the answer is 0.99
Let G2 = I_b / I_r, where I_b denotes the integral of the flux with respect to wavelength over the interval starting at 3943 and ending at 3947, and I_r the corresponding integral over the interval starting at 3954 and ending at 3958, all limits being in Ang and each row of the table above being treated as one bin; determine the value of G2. 0.96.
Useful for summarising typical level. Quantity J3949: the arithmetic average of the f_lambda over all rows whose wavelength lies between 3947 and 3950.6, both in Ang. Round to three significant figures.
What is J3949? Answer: 12.5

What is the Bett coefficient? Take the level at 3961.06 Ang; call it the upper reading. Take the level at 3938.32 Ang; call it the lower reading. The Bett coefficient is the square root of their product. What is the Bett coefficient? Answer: 13.2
